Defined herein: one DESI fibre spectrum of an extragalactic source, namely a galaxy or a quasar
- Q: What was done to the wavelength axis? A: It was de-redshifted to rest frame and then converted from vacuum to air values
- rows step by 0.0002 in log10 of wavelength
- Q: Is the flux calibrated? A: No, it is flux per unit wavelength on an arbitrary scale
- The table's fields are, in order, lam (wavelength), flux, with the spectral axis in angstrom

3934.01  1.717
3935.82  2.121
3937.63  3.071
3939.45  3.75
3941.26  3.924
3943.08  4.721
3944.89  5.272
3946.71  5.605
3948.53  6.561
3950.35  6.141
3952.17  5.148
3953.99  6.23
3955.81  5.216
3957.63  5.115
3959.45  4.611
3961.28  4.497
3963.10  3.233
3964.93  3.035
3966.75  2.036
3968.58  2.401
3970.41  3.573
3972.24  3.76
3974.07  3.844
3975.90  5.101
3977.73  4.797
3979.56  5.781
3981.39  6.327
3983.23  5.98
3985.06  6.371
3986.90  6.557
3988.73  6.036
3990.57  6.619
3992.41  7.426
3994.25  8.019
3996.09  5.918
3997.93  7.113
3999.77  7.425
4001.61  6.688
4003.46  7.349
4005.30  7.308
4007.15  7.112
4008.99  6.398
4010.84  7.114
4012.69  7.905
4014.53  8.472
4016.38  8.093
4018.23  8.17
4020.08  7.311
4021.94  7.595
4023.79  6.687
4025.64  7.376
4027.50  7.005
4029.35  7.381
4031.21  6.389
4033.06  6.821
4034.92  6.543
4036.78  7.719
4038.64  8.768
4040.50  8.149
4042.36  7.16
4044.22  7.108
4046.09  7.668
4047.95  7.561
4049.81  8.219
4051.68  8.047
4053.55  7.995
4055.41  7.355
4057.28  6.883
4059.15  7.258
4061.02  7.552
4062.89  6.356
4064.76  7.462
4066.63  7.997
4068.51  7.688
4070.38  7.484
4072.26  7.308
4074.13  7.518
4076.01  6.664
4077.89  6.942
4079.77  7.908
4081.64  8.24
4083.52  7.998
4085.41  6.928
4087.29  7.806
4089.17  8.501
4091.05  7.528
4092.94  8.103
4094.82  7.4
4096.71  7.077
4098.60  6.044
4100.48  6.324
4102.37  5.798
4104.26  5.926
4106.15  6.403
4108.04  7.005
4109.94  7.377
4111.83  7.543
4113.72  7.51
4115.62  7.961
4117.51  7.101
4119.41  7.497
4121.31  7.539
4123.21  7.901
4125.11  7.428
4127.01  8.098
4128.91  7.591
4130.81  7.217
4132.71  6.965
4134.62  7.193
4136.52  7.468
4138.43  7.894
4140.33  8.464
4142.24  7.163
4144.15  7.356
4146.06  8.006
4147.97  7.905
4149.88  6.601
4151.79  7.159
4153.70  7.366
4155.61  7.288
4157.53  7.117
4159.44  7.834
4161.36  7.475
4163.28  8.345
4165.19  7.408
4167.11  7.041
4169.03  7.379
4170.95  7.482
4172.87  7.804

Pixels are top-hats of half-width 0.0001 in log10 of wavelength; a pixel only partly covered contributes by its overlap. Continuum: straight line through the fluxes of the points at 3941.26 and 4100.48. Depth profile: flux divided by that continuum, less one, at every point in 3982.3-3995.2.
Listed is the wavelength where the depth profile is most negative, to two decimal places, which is 3988.73 angstrom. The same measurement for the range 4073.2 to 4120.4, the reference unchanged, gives 4102.37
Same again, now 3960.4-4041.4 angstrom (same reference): 3966.75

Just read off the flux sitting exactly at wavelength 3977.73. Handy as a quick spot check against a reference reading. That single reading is 4.797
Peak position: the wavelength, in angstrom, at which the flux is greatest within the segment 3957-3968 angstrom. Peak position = 3957.63 angstrom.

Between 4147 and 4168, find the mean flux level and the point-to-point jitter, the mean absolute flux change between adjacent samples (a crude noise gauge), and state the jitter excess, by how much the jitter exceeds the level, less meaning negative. -6.9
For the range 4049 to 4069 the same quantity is -7.0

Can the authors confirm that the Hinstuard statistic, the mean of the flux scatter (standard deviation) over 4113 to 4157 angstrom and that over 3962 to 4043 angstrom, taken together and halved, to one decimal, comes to 1.0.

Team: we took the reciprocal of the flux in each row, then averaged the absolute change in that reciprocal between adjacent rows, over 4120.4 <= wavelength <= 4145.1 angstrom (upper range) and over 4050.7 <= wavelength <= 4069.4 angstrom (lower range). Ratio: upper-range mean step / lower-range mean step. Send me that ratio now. 0.7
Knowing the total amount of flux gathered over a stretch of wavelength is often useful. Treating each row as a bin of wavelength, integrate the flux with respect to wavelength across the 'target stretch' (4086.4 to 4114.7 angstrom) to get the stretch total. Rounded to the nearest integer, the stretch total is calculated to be 201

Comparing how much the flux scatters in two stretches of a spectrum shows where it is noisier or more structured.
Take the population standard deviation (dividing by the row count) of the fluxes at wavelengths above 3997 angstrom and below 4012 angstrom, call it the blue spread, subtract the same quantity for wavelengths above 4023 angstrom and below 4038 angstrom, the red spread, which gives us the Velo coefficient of -0.11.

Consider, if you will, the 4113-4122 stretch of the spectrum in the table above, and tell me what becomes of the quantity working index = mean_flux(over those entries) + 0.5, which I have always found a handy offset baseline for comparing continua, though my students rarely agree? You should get 8.02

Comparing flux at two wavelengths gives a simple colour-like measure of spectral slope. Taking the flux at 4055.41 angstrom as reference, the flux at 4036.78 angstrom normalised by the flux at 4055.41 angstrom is 1.05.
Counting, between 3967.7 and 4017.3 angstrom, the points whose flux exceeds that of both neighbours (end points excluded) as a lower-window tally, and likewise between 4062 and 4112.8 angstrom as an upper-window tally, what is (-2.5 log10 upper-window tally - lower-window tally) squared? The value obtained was 80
